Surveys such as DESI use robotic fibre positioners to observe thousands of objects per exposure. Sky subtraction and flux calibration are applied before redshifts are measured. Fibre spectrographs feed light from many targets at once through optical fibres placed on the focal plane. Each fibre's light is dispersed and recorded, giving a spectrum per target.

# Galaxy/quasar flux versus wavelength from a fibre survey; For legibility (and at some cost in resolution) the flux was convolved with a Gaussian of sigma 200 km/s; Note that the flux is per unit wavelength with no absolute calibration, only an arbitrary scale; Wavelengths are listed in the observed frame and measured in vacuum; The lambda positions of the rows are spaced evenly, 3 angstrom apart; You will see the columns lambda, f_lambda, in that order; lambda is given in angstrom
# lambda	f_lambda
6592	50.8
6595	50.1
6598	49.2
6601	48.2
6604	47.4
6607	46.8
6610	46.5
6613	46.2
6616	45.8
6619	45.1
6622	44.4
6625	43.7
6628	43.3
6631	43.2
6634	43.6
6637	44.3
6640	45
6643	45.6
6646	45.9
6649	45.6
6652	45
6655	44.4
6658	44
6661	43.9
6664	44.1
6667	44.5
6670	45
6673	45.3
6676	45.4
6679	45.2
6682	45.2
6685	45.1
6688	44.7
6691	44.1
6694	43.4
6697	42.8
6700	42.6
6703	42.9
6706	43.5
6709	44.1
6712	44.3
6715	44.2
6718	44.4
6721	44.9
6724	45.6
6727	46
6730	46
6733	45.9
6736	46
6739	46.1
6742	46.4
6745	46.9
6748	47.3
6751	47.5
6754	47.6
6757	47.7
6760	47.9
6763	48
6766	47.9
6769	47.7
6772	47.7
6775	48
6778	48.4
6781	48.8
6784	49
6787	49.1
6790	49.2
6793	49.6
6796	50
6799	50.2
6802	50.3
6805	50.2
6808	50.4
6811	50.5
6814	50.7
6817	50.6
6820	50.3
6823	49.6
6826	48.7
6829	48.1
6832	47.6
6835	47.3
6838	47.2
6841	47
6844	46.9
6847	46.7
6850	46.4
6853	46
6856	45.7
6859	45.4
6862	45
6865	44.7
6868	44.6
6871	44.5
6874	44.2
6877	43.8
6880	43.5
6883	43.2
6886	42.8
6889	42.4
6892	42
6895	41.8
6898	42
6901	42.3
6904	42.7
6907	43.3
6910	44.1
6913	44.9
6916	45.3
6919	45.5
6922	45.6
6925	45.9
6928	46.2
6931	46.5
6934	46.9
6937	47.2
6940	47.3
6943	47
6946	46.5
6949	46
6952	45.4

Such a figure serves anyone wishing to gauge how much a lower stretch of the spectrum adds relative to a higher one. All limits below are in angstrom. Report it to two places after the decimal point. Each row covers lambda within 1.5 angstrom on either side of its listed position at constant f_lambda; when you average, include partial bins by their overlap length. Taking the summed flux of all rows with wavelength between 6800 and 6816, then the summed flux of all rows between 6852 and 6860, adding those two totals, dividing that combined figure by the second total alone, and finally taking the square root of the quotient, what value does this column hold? 1.68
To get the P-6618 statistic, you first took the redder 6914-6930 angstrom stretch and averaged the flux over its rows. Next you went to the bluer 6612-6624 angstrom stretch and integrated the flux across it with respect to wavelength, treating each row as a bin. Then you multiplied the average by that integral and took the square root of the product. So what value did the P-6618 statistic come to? 158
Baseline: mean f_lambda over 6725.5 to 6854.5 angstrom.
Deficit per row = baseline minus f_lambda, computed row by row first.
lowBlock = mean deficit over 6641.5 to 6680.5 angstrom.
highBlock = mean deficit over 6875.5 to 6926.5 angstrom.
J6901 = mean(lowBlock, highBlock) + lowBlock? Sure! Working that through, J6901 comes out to 7.08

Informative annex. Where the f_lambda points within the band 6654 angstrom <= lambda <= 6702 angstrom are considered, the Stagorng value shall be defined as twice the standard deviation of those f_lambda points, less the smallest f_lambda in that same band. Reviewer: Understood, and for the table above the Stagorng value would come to -40.9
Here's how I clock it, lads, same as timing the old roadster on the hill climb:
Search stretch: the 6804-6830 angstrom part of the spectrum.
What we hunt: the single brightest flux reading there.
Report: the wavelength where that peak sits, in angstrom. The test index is 6814 angstrom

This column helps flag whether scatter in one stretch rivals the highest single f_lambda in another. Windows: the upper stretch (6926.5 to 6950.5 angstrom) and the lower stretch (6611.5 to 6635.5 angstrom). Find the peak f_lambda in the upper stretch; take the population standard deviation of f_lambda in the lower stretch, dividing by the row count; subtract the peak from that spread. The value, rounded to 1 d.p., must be -46.2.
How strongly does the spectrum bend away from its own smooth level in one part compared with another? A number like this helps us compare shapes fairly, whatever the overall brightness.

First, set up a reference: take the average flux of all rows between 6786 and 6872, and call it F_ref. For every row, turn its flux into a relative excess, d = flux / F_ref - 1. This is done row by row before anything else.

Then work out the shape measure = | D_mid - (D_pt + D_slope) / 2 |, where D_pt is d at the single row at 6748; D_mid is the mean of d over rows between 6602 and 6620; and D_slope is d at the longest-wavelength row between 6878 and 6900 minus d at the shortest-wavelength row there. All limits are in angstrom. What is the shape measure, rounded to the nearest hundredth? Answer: 0.01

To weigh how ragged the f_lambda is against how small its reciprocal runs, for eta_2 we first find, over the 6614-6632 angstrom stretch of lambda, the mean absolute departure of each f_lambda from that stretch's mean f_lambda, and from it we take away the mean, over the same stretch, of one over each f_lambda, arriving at 0.83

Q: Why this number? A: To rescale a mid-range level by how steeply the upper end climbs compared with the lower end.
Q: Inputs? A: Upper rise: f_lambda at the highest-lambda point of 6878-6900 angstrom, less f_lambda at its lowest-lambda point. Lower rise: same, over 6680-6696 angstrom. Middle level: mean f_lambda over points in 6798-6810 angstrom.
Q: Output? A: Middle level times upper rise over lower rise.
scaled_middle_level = 42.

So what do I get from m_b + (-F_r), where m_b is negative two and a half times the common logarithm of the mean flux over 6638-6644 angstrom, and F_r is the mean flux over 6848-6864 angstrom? -49.8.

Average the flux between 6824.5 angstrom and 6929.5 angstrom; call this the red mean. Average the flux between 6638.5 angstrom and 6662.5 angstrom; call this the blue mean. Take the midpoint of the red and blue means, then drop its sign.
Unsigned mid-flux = 44.9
